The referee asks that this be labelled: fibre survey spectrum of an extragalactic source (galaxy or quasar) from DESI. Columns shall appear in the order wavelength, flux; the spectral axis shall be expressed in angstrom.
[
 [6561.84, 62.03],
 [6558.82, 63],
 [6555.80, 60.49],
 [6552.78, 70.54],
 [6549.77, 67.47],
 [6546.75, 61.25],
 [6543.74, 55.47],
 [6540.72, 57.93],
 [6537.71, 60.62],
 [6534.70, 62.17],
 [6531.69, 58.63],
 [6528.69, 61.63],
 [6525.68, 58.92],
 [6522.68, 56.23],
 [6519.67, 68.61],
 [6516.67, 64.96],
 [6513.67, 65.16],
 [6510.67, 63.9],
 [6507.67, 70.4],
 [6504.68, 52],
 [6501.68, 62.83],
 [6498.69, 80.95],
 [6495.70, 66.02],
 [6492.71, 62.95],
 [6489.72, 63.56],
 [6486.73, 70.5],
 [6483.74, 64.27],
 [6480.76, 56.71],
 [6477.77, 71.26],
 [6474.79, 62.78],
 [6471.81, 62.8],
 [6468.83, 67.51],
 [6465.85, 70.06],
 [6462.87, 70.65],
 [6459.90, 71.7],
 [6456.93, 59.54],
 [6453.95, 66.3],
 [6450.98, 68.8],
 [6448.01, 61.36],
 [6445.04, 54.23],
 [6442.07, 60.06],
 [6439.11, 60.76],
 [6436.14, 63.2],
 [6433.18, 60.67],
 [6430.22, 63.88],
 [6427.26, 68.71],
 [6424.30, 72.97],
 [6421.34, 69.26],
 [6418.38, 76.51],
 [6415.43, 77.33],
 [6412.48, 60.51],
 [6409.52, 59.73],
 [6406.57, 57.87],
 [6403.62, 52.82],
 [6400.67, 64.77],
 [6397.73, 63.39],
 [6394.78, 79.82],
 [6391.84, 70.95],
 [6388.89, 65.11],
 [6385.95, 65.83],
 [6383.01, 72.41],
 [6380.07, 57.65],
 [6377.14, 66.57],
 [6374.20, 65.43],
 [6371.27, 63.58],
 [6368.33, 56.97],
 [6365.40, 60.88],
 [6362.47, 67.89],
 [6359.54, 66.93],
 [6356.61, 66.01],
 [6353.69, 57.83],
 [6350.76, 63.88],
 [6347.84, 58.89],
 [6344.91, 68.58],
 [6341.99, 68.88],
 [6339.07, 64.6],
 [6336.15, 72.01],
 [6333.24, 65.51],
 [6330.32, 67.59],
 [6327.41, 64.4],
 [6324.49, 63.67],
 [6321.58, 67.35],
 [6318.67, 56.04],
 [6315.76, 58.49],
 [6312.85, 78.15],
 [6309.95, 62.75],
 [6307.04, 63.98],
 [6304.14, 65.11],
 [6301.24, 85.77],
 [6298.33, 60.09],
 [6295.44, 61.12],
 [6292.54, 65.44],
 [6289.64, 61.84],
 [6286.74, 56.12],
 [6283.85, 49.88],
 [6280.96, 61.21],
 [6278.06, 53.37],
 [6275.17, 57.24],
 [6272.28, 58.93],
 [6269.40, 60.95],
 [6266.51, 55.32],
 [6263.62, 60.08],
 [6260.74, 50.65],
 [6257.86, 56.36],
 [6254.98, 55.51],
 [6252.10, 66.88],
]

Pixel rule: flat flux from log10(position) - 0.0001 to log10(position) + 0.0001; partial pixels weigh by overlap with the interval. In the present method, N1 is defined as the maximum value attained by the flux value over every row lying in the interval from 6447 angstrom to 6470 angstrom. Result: 71.7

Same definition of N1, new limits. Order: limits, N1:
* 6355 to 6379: 67.89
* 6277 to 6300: 65.44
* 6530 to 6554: 70.54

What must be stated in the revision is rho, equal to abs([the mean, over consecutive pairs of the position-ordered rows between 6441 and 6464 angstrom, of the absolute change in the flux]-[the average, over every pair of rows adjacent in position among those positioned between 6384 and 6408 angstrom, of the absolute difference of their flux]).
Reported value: 1.1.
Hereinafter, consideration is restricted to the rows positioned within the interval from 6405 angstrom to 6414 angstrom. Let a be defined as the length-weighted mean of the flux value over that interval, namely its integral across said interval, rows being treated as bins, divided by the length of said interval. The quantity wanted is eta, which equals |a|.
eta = 59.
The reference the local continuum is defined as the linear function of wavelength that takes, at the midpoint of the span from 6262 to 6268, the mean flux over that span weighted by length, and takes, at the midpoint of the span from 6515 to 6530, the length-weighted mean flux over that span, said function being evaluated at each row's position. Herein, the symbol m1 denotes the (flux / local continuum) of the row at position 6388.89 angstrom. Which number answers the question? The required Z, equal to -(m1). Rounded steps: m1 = 1.09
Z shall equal -1.09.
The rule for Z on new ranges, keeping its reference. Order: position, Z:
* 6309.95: -1.08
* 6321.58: -1.15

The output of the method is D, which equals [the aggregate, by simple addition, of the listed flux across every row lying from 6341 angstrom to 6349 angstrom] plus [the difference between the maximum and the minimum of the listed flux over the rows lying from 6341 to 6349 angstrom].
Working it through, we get 206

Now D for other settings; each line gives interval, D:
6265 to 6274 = 181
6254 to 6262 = 168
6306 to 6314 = 220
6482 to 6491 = 205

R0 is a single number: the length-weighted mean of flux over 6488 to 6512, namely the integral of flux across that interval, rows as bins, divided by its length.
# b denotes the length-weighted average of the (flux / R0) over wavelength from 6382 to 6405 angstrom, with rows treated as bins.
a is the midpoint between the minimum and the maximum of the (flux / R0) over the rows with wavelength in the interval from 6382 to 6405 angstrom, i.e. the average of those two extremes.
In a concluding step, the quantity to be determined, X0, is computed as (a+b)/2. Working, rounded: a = 1.01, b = 1.02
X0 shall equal 1.02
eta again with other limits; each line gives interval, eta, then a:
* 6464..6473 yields 67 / 67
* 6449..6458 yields 65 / 65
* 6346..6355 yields 61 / 61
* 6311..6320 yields 64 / 64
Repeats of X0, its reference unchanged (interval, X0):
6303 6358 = 1.01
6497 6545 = 0.99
